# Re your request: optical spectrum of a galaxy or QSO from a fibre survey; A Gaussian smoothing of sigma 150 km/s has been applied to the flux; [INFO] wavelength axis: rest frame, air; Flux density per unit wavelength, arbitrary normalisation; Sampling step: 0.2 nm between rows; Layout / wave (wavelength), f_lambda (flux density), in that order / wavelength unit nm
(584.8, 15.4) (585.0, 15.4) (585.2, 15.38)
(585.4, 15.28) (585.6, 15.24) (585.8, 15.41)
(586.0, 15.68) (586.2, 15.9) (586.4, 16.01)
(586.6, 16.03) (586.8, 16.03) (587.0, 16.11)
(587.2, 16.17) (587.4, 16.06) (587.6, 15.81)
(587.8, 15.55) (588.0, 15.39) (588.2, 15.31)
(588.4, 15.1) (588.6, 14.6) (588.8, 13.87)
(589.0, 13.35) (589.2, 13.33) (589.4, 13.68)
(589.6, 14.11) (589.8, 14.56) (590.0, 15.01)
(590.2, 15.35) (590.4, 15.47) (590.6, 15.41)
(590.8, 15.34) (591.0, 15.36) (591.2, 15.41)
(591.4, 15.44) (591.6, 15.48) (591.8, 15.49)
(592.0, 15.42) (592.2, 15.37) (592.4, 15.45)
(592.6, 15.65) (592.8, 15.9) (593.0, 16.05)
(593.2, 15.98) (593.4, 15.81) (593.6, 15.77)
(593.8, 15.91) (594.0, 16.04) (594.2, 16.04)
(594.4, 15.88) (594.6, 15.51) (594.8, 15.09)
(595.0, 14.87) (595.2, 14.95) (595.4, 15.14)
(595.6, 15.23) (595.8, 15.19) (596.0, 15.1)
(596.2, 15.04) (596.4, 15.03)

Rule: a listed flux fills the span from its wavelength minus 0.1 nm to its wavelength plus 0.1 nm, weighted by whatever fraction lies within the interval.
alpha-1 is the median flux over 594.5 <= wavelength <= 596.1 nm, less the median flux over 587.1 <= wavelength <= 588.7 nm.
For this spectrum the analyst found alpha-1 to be -0.35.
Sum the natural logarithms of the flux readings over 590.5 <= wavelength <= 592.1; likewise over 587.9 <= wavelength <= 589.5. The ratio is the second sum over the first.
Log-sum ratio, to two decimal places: 0.97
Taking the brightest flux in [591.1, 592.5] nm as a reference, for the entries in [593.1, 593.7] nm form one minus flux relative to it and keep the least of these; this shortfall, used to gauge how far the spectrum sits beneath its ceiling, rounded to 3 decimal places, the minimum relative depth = -0.032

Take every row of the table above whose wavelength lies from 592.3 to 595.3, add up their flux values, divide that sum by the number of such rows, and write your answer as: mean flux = 15.7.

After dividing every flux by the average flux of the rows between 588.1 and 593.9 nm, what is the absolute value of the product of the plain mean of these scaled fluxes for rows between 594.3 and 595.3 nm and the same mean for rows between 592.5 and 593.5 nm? 1.06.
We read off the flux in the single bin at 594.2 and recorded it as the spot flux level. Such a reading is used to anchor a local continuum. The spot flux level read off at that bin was 16.04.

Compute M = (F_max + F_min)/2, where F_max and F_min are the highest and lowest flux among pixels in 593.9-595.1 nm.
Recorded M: 15.5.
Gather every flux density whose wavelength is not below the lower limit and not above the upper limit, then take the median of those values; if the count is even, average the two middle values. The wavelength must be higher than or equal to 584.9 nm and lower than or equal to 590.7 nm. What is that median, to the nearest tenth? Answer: 15.4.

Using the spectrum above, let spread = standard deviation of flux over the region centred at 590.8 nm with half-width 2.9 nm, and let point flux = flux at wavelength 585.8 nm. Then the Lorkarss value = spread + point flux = 16.2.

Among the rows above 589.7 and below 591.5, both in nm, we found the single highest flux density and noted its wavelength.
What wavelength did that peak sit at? 590.4 nm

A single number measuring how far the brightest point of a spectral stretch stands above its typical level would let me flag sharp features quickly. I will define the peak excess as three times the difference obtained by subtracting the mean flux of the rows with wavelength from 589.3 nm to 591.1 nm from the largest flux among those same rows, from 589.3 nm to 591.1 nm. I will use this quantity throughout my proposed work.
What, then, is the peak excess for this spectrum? 1.6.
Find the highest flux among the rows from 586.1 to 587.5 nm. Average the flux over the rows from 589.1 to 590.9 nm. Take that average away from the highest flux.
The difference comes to 1.5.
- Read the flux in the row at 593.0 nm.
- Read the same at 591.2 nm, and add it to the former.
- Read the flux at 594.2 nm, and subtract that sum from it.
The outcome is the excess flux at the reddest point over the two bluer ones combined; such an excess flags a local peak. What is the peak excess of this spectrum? -15.4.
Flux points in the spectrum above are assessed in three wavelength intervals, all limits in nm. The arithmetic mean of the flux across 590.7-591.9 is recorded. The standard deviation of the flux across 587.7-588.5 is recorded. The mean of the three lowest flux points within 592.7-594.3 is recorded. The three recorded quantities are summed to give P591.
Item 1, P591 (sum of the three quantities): 31.4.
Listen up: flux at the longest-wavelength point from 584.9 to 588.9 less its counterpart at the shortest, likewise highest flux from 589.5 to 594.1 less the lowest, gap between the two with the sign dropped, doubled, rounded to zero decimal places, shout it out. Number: 7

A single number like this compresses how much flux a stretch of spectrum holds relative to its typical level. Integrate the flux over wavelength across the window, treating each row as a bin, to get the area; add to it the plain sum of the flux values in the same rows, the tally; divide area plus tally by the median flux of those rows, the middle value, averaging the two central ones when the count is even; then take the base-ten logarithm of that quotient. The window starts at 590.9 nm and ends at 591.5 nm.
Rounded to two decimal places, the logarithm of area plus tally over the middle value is 0.56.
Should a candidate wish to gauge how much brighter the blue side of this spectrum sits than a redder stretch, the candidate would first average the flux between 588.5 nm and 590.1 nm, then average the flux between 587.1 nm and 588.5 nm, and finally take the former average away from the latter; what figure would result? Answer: 1.6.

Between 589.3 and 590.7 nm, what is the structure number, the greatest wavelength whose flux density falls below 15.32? 590.0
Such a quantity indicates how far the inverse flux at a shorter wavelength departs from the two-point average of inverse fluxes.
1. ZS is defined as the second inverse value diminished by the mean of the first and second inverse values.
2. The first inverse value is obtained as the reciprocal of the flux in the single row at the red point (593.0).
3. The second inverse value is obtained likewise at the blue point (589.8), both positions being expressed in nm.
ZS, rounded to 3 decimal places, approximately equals 0.003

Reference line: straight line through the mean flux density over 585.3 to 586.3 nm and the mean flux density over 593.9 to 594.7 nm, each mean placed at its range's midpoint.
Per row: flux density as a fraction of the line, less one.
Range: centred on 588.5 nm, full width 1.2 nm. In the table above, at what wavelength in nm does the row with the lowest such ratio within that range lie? 589.0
